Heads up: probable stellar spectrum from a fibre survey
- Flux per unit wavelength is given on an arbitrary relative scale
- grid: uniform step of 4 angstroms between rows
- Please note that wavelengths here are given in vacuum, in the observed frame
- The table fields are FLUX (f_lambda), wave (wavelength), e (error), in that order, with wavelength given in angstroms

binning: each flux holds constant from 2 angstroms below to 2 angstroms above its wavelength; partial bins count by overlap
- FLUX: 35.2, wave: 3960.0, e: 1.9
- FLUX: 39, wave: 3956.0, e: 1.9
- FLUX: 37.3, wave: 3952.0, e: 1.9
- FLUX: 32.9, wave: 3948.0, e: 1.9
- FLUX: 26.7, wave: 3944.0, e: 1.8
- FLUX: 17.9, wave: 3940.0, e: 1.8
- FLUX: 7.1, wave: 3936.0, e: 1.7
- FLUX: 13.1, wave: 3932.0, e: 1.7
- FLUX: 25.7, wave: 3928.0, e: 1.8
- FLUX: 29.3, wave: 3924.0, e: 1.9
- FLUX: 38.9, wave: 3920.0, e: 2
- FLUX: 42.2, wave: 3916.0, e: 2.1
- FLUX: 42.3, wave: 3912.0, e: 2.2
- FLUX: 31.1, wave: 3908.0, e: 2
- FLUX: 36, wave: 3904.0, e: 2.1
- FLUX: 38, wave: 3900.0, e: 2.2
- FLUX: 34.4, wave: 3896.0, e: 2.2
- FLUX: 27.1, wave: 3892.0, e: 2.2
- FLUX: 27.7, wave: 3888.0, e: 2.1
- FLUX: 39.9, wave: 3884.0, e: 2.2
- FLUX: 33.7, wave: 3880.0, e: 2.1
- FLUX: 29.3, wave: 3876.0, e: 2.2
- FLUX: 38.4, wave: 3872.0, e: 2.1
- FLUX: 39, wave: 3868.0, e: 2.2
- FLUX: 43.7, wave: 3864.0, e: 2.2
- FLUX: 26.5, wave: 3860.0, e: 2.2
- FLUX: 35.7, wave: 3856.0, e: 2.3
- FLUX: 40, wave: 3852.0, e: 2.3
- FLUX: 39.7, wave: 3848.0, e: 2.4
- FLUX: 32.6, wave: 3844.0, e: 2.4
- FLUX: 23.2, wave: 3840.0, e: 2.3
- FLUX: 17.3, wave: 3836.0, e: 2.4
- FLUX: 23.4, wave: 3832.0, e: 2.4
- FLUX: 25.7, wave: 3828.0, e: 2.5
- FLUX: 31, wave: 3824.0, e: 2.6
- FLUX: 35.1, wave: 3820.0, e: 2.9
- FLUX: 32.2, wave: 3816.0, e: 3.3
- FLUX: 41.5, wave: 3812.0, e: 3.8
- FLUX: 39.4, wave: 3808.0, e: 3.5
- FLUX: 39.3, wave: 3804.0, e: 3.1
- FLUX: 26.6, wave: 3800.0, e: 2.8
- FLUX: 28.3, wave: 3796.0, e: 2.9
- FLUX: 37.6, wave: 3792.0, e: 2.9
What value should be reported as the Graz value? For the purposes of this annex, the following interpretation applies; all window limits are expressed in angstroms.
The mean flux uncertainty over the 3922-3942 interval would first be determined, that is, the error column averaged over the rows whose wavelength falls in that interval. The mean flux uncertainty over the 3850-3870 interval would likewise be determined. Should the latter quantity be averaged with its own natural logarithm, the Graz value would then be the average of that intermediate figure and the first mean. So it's 1.65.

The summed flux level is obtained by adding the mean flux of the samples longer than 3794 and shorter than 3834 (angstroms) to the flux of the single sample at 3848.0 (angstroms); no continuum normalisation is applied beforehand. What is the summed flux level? 72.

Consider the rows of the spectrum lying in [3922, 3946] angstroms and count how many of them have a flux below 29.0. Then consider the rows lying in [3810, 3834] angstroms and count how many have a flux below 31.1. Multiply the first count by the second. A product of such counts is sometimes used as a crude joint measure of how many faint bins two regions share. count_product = 15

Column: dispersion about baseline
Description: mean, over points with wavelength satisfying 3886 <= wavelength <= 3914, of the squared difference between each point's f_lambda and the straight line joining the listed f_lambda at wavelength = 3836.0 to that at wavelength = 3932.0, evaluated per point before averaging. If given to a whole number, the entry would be 402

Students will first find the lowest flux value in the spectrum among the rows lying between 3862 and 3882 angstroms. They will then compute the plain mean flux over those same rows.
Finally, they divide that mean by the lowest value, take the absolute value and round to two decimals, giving 1.26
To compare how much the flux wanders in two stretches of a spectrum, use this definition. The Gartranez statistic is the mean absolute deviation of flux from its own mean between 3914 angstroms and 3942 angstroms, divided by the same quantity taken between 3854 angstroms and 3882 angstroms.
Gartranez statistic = 2.28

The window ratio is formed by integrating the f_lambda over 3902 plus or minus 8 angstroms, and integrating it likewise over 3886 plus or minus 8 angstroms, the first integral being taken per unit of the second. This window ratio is 1.09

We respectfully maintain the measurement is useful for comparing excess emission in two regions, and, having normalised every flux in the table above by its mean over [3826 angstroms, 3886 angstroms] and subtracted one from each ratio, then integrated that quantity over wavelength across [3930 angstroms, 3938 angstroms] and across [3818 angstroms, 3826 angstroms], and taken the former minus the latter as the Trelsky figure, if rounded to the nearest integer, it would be -6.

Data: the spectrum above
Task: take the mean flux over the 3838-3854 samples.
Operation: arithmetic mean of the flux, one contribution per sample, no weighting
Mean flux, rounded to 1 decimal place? 33.9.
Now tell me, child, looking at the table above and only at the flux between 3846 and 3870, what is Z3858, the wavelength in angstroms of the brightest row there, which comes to 3864.0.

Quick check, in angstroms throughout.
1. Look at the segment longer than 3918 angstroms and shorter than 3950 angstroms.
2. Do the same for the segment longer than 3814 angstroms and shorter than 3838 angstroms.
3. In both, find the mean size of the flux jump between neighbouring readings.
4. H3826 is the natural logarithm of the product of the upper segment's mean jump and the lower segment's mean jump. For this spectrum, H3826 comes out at 3.5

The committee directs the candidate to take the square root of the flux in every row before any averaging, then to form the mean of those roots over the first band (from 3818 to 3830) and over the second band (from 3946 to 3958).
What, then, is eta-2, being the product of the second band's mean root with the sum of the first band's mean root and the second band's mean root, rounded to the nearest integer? 70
